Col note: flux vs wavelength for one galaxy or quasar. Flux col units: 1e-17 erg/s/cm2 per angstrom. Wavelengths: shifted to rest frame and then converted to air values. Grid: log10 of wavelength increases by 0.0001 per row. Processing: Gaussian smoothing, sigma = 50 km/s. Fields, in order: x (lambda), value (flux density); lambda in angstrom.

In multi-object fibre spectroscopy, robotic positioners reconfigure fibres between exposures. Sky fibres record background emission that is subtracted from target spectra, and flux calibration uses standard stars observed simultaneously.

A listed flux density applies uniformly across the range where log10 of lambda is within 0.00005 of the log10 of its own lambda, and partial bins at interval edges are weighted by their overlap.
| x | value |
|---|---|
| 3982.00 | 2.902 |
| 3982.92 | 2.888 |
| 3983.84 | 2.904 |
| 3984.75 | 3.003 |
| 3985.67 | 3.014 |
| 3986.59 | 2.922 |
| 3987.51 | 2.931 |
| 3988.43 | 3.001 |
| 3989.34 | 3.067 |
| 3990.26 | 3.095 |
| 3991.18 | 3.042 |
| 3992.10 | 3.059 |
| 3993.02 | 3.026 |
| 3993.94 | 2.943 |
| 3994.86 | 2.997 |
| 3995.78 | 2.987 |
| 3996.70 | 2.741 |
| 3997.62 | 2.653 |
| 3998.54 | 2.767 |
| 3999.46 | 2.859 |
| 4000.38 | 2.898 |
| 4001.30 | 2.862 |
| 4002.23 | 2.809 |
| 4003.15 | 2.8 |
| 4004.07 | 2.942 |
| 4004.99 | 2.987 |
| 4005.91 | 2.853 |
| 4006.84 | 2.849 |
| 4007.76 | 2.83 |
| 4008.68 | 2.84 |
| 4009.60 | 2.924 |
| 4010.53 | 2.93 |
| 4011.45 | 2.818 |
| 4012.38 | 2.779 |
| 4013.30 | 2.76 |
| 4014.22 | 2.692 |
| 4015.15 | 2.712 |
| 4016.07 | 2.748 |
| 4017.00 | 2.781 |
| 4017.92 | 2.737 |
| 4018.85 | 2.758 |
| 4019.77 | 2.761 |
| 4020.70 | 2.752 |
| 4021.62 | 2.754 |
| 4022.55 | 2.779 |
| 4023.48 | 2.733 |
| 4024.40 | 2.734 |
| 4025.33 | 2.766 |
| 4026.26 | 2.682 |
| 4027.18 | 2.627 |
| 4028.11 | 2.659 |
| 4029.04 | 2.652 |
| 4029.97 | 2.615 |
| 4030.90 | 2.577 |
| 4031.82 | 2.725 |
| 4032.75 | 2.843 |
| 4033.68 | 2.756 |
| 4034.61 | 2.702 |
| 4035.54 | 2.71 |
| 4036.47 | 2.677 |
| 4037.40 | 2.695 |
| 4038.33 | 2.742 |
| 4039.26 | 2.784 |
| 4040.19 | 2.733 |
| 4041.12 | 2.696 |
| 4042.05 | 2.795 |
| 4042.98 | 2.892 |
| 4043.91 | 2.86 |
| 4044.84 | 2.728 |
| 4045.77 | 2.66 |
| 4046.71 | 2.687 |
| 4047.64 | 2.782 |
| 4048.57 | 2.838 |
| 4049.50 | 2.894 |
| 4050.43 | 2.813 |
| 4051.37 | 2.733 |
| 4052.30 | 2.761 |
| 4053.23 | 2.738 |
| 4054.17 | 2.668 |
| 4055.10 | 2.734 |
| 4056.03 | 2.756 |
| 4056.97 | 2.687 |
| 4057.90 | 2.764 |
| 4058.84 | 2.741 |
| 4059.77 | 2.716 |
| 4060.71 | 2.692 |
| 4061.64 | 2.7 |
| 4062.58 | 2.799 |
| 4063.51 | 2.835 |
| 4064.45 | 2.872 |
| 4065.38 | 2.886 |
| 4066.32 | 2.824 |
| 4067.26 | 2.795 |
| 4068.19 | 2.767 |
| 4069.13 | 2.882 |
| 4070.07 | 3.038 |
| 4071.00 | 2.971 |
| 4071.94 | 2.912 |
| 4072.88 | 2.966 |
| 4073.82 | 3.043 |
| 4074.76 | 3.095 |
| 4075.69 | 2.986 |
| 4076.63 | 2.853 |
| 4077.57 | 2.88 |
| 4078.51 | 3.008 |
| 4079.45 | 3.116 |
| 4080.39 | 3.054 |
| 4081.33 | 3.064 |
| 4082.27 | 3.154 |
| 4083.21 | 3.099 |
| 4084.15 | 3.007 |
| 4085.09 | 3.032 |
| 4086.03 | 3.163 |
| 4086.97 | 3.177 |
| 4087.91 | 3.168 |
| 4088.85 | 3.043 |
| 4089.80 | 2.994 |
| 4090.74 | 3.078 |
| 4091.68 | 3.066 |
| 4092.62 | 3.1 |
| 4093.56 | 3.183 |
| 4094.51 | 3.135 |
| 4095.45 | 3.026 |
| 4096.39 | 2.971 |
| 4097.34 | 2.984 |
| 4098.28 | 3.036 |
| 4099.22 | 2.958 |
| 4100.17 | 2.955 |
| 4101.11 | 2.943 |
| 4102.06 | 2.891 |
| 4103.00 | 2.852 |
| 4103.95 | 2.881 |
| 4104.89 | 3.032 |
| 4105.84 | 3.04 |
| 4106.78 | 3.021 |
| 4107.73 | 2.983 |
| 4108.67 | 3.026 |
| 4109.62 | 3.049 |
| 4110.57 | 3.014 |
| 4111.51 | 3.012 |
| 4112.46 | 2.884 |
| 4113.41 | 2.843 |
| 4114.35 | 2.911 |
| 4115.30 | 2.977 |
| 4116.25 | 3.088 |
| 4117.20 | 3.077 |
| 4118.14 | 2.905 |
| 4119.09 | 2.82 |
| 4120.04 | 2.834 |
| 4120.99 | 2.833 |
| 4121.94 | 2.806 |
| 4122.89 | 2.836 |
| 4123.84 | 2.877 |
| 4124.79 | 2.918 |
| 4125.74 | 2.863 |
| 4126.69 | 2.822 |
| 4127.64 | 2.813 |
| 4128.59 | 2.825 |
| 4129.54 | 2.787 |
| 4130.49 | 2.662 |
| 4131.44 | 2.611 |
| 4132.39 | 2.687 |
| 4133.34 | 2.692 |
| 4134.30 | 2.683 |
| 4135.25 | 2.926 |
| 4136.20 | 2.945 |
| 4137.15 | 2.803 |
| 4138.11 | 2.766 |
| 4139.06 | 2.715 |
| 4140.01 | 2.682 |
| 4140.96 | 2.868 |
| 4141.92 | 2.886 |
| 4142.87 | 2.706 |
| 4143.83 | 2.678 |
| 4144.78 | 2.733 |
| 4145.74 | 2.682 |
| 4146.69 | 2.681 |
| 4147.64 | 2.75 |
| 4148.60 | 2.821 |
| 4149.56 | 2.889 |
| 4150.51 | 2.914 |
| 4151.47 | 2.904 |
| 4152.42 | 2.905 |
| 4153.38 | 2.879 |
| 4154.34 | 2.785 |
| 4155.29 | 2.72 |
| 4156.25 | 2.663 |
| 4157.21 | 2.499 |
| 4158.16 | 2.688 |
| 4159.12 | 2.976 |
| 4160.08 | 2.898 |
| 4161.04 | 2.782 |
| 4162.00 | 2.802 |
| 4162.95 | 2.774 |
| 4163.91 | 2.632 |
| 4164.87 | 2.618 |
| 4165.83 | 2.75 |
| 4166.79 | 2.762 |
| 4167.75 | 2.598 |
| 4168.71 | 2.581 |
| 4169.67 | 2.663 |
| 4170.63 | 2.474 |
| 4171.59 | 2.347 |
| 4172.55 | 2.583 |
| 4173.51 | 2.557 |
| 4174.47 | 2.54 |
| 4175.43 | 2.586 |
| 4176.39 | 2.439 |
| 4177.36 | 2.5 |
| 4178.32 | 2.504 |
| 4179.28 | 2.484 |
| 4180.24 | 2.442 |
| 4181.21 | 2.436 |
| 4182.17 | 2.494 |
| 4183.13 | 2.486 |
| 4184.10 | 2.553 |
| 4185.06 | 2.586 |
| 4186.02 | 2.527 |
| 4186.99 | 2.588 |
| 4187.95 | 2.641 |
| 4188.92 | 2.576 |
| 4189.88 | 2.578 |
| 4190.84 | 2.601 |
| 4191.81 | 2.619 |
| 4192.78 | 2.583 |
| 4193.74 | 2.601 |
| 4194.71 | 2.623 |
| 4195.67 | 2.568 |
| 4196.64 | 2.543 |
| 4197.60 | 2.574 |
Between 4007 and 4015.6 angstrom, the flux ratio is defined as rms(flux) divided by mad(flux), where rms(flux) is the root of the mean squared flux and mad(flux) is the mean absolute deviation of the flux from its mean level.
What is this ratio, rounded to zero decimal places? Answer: 43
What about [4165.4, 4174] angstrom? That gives 28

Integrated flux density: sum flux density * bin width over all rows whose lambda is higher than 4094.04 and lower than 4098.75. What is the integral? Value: 14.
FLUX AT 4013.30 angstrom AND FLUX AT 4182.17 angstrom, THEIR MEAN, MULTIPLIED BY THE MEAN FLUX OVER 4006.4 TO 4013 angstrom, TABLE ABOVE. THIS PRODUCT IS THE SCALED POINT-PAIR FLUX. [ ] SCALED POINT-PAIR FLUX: 7.5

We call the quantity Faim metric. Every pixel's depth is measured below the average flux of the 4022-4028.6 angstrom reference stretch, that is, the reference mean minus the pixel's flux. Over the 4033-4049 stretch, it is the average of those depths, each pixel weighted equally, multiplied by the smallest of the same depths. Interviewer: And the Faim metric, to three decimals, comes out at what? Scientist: 0.007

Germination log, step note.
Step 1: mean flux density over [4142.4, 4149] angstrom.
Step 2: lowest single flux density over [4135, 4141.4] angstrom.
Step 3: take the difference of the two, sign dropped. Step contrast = 0.04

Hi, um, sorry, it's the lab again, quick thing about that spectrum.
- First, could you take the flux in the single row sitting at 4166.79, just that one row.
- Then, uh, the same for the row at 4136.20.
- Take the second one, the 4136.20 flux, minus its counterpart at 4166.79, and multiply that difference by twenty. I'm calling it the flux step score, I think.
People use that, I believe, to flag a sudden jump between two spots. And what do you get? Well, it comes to 3.7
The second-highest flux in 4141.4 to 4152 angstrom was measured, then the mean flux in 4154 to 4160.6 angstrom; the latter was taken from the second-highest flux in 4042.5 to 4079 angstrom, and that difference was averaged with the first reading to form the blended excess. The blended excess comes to 1.60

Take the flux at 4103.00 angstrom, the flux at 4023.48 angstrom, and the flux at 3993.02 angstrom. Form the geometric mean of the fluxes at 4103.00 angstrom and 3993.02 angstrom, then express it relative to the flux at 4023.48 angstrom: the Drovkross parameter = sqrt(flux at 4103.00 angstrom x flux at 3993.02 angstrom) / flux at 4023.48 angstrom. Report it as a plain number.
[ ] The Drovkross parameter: 1.07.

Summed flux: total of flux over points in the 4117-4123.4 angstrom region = 20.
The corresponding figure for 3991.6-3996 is 15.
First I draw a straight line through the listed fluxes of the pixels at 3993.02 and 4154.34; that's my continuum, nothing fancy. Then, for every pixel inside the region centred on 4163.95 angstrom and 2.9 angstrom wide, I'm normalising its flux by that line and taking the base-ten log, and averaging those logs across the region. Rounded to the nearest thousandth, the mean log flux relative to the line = -0.015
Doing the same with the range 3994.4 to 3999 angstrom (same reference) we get -0.029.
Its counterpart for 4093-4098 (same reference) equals 0.027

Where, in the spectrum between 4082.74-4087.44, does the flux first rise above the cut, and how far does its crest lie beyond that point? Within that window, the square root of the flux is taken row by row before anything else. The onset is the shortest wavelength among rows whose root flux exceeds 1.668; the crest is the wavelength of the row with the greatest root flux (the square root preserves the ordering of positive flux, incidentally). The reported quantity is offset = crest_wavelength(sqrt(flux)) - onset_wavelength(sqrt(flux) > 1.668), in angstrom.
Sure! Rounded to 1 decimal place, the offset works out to 3.8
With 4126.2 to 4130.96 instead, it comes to 1.9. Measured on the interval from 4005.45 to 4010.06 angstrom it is 3.7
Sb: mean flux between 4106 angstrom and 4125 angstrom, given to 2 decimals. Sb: 2.94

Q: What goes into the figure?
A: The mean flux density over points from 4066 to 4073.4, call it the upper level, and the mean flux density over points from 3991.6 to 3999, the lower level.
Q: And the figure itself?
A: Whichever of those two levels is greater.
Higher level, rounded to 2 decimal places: 2.90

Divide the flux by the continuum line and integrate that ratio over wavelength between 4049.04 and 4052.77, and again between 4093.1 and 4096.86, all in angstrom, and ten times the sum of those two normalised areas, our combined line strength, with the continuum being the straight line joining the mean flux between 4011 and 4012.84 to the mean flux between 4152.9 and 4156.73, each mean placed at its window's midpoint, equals 79.3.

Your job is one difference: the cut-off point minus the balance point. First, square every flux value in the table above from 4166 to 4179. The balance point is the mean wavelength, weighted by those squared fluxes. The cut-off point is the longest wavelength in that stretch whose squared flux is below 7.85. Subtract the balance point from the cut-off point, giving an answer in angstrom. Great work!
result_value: 5.9 angstrom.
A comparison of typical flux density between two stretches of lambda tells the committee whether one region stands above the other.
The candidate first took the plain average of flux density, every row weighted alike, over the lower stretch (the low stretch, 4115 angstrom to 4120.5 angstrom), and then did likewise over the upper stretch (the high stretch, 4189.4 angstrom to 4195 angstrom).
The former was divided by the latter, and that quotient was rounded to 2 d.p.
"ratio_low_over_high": 1.13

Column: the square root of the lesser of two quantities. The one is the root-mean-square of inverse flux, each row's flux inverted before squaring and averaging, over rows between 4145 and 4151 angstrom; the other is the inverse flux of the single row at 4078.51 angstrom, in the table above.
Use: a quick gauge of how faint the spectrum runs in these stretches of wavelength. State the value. 0.577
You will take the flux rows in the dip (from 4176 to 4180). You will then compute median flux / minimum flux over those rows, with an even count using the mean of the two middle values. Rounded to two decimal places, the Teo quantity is 1.02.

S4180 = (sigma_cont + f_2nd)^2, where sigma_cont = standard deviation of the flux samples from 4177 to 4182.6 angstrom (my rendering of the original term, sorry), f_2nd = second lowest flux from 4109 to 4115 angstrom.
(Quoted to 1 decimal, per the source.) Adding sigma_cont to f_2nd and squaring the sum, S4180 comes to 8.5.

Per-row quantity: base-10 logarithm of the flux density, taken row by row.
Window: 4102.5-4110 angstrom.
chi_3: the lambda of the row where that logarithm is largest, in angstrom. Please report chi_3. 4109.62 angstrom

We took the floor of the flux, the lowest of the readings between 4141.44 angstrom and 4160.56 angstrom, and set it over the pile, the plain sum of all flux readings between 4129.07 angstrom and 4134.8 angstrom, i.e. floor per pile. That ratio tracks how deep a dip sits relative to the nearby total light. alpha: 0.16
